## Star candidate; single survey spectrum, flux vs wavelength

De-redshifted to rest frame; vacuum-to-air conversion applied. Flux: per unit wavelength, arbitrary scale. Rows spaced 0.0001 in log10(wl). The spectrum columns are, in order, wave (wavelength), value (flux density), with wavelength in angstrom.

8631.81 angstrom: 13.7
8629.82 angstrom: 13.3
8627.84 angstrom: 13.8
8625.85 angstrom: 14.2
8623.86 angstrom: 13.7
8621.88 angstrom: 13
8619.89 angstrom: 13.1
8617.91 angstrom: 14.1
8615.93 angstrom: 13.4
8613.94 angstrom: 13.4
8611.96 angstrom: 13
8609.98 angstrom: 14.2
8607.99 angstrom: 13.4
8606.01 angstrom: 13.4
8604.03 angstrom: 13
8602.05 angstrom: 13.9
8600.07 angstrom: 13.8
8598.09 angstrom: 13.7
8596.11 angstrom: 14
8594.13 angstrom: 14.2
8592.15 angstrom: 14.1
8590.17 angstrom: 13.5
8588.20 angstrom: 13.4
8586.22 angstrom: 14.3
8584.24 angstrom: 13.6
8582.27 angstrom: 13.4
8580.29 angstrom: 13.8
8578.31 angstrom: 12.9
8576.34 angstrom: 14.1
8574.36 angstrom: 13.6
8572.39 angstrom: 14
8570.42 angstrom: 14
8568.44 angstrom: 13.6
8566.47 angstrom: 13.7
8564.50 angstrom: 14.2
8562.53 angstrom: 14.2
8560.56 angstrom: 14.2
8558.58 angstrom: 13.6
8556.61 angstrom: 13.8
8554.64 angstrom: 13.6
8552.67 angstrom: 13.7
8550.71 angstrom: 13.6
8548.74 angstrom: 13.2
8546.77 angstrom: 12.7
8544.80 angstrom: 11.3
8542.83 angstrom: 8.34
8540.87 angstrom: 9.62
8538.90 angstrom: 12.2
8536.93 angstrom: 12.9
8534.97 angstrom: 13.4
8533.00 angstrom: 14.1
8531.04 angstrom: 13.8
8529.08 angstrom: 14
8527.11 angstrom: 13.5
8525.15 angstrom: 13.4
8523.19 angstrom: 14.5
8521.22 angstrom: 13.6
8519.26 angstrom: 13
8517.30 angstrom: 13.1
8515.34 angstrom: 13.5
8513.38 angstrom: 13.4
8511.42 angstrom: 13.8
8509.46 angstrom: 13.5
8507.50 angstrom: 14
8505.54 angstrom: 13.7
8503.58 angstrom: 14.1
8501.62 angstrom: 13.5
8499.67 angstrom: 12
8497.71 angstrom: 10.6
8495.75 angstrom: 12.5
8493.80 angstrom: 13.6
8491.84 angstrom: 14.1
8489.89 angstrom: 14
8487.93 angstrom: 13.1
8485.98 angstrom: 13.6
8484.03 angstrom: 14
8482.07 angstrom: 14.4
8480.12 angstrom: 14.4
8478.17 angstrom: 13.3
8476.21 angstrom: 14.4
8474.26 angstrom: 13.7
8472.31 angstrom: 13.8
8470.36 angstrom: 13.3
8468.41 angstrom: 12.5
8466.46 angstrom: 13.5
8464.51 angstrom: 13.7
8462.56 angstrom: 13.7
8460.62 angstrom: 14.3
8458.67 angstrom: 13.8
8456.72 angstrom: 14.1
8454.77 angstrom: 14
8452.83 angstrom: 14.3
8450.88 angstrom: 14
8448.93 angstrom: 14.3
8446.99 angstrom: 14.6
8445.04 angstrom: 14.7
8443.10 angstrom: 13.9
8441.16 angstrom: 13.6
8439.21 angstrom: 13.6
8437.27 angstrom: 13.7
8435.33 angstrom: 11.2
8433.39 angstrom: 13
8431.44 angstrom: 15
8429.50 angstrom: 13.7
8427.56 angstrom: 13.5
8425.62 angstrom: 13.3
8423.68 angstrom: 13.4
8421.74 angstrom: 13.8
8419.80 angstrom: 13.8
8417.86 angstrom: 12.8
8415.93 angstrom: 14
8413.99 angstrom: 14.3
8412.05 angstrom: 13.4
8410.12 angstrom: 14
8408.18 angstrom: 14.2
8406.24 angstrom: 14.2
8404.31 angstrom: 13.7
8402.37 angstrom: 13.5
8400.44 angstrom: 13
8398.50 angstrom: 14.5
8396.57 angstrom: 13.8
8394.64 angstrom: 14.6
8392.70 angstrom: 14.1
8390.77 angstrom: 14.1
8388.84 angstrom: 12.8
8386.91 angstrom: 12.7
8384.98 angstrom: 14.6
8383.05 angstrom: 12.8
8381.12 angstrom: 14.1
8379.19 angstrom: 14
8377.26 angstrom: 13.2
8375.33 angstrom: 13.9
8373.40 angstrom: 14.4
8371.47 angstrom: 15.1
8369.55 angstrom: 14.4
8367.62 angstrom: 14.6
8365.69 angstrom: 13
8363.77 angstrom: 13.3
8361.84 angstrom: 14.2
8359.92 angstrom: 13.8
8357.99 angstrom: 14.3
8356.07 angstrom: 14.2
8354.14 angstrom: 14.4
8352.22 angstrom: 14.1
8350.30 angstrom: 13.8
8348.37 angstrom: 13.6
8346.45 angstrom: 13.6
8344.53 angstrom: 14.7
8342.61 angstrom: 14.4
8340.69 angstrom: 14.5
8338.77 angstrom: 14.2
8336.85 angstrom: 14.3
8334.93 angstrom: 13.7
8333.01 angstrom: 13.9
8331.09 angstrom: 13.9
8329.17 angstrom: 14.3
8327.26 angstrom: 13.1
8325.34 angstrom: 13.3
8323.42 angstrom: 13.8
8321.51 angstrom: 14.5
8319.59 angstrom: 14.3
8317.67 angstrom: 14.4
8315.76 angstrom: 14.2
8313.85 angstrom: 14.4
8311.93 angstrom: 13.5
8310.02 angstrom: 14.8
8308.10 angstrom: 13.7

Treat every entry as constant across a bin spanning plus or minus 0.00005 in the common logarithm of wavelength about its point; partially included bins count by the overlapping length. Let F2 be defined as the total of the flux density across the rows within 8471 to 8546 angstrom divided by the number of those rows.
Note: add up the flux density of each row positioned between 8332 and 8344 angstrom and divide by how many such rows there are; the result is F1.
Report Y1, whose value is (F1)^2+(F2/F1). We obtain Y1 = 202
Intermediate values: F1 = 14.2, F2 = 13.2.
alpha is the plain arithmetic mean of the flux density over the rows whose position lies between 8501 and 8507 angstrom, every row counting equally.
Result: 13.8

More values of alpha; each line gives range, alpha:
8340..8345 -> 14.5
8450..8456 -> 14.1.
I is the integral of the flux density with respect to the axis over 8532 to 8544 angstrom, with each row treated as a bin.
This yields 141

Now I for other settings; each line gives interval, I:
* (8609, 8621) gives 162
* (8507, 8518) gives 149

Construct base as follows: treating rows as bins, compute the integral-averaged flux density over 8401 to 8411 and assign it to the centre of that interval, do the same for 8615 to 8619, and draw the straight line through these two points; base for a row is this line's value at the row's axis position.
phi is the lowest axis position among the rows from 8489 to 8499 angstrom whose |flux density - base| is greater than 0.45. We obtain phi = 8495.75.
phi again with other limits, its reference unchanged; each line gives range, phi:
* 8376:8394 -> 8377.26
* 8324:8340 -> 8325.34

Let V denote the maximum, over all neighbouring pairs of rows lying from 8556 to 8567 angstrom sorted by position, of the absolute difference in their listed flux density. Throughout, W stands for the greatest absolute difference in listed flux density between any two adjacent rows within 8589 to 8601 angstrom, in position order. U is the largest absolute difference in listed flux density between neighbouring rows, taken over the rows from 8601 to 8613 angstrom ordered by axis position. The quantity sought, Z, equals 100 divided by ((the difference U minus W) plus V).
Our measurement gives 83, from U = 1.20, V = 0.6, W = 0.60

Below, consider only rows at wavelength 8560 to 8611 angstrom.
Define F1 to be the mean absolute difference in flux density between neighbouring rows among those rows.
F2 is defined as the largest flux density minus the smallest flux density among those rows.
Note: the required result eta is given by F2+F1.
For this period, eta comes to 1.8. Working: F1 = 0.4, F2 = 1.4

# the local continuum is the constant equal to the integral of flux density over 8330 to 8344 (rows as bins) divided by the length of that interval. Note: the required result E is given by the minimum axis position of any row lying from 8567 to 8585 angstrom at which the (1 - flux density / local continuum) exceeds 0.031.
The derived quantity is 8568.44 angstrom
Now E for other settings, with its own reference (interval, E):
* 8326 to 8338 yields 8327.26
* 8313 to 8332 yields 8325.34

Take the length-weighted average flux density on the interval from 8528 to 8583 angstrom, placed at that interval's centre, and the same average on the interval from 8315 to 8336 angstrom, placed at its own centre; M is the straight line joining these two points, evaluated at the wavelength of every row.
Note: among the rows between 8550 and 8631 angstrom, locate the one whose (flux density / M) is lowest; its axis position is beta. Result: 8578.31 angstrom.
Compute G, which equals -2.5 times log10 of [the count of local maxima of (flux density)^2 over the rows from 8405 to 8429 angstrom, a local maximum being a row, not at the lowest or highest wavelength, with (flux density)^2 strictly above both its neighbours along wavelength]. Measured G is 0.0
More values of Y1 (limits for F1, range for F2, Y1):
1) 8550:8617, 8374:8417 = 189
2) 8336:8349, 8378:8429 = 202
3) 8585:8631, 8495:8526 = 187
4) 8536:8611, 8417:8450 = 179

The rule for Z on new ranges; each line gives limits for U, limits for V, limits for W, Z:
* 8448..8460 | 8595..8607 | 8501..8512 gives 167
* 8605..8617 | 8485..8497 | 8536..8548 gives -152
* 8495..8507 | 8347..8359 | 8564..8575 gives 59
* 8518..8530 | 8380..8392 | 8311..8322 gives 48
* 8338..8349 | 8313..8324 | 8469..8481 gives 143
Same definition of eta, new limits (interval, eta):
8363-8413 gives 3.1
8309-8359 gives 2.1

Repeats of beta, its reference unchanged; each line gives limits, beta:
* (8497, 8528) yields 8497.71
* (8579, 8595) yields 8582.27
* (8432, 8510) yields 8497.71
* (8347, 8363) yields 8348.37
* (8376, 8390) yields 8386.91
